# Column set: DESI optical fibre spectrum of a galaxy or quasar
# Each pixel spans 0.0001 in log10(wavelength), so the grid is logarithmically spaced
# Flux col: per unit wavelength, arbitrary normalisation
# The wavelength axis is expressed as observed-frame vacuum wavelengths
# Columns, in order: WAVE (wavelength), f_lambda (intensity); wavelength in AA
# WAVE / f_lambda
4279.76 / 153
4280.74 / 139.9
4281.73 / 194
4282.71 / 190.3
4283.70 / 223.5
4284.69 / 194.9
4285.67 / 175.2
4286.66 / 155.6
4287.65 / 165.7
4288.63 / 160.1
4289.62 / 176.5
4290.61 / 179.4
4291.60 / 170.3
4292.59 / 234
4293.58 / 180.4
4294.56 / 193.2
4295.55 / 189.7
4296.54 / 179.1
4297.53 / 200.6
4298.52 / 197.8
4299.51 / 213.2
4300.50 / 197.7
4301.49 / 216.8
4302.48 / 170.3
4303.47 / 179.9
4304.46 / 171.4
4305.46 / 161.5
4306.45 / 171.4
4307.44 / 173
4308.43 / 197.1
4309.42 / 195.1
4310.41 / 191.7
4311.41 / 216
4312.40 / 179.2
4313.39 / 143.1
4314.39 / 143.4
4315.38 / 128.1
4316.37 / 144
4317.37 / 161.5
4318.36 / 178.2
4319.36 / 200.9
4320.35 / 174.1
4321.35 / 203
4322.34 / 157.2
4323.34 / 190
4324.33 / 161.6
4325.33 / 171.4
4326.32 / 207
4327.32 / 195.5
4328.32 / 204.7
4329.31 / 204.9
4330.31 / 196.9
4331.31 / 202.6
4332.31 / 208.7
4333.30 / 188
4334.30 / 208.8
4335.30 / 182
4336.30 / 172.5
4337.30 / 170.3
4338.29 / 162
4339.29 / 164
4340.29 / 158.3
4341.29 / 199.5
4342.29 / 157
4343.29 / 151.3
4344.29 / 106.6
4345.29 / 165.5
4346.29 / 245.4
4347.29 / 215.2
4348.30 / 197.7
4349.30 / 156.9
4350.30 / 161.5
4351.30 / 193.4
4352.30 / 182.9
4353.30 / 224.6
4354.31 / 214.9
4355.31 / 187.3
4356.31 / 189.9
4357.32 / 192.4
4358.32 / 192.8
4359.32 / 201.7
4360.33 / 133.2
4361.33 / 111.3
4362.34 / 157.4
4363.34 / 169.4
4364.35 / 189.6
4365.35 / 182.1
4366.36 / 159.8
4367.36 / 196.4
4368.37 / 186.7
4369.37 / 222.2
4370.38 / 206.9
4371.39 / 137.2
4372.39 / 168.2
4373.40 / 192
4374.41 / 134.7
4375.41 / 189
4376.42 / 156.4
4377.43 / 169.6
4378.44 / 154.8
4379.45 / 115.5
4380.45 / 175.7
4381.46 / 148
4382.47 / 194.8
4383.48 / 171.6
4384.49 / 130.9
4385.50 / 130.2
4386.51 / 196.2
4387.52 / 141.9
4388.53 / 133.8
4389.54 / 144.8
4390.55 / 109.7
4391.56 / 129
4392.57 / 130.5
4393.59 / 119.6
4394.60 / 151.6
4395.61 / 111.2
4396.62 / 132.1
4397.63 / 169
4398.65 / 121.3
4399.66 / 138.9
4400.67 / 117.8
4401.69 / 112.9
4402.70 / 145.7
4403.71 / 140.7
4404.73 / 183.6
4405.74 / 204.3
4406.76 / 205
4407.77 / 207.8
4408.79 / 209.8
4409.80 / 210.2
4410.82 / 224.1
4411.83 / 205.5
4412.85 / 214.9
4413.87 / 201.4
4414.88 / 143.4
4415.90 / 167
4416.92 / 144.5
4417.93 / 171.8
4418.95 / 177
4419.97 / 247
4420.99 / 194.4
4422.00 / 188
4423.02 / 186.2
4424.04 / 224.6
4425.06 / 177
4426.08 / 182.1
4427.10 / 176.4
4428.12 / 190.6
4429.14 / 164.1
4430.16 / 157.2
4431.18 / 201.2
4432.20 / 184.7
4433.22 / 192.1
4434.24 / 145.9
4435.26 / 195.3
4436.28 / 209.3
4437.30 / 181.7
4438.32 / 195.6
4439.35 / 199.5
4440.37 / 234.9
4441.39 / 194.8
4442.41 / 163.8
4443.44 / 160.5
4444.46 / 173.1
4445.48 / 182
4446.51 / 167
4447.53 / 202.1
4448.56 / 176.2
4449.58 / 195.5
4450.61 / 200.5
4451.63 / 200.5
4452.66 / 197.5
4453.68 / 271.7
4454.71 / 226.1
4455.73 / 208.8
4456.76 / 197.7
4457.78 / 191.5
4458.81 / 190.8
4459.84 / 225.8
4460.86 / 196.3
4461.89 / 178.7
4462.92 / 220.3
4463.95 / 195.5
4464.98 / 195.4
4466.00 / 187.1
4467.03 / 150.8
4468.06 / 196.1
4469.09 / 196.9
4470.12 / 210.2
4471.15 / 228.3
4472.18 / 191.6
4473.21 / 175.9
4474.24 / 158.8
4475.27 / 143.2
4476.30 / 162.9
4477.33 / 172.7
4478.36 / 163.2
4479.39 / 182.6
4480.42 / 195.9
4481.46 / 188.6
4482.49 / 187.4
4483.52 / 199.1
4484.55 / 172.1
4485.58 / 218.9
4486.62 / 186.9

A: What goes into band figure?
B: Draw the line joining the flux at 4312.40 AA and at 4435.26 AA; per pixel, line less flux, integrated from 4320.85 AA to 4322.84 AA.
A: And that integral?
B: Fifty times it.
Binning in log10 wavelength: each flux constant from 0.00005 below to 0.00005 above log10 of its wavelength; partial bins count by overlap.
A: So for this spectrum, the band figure 34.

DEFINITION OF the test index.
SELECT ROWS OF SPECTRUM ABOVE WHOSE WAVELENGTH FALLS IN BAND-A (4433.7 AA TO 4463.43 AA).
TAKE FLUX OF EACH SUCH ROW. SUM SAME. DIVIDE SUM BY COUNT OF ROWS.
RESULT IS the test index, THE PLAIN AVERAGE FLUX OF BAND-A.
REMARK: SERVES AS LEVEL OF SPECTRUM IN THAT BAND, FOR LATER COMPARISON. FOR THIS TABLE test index 196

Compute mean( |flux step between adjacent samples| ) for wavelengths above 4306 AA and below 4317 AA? 16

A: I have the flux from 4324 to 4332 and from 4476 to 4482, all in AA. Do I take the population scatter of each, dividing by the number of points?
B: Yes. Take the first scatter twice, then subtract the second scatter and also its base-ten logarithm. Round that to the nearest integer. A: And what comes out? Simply 18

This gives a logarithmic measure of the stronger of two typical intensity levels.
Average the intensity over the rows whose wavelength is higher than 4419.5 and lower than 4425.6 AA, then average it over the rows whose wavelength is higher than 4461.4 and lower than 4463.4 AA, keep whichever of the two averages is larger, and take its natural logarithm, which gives 5.31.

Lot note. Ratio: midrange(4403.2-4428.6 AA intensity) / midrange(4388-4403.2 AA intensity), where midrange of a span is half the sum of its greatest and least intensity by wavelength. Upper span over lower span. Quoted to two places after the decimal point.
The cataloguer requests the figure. 1.39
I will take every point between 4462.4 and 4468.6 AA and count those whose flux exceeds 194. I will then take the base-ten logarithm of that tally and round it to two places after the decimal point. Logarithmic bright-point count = 0.60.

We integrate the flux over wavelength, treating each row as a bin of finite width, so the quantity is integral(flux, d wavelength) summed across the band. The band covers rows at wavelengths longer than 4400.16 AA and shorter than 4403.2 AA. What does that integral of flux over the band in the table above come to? 381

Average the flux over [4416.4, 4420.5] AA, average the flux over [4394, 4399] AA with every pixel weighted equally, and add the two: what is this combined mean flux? 322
